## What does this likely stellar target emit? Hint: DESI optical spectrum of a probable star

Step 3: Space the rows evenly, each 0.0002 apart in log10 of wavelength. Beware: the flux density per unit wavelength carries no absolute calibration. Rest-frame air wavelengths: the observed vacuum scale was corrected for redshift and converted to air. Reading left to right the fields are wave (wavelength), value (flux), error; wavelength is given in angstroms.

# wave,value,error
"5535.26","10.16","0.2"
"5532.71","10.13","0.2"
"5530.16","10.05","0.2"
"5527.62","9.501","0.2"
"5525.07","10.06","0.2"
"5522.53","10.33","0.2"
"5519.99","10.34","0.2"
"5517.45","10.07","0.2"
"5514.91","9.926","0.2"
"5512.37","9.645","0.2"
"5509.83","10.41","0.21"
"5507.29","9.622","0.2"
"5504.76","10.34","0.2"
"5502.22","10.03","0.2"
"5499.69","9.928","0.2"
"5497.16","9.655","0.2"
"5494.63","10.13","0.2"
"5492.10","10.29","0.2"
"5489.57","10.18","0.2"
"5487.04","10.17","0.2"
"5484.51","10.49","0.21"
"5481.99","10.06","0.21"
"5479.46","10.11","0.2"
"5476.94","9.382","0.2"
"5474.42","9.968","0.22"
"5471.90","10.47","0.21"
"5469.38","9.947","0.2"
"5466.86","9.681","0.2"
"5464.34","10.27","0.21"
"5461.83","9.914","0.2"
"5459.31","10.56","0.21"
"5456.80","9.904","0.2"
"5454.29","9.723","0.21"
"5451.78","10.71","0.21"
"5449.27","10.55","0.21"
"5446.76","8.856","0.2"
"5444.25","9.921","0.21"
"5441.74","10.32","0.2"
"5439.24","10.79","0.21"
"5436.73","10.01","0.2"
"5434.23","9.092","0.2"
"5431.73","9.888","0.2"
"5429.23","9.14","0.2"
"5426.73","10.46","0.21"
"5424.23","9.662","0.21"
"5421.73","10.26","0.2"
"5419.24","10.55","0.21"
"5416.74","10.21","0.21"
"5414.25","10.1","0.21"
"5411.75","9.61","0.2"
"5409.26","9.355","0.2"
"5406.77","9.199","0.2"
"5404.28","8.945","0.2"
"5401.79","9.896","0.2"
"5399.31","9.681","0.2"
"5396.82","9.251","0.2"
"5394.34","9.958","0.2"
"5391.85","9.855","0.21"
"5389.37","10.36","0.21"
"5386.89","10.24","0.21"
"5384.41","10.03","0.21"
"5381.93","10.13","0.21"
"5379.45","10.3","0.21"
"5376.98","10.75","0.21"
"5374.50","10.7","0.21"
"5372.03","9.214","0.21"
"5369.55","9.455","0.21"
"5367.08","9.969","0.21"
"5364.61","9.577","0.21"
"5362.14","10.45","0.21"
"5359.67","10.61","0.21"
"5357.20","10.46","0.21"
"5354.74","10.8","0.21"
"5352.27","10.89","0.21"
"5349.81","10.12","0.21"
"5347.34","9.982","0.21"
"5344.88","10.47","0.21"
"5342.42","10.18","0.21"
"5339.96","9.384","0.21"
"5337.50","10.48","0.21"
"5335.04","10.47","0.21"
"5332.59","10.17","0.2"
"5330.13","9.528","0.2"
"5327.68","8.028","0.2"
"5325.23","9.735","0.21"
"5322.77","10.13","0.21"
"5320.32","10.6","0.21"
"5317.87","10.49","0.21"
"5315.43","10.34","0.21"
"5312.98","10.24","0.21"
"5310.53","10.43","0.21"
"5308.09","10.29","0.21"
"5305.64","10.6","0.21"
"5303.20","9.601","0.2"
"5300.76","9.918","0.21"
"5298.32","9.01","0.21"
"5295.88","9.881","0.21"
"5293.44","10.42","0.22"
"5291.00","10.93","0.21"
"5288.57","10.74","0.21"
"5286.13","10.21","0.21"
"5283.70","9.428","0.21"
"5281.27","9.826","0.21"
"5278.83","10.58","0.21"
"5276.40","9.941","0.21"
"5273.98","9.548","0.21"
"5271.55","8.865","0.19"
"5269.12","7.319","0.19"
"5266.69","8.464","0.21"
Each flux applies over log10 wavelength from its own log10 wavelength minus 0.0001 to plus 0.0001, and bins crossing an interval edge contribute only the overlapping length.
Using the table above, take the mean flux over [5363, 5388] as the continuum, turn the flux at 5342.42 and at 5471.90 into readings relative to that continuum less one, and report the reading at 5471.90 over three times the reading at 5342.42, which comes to 1.0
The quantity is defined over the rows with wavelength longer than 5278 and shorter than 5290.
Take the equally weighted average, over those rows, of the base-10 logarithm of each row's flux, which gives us 1.01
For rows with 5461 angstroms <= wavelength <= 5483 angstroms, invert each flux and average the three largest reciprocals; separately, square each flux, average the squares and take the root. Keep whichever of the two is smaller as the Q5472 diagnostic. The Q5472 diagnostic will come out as 0.104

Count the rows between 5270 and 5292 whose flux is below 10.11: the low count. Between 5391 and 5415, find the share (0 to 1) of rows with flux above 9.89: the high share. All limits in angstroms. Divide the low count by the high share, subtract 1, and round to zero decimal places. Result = 16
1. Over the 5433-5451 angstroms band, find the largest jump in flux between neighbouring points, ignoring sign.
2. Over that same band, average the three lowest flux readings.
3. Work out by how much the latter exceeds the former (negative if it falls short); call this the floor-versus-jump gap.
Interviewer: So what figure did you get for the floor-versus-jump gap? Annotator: 7.6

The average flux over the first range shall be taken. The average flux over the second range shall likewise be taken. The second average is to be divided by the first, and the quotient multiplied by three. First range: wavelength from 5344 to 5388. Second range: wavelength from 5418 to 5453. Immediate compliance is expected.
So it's 2.94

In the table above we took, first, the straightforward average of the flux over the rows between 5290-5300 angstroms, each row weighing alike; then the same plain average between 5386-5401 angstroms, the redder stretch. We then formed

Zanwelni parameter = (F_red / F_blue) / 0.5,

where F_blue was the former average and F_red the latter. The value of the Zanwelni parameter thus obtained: 1.97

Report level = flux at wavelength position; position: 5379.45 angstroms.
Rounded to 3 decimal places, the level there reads 10.300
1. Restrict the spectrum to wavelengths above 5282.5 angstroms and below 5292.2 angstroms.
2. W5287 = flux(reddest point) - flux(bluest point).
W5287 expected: 1.5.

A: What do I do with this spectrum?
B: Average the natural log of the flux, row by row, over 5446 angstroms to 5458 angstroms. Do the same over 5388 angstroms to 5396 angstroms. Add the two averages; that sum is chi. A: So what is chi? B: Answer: 4.60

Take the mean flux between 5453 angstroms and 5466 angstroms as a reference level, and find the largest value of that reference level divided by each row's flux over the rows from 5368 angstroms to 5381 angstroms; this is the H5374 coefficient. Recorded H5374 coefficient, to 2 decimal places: 1.09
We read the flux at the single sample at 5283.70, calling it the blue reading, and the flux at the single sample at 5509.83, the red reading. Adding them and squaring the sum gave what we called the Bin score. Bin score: 394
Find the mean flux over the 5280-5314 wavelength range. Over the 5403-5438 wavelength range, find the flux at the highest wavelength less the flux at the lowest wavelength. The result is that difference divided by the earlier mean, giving 0.105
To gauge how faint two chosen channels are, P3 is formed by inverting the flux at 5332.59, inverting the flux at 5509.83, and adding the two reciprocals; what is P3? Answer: 0.194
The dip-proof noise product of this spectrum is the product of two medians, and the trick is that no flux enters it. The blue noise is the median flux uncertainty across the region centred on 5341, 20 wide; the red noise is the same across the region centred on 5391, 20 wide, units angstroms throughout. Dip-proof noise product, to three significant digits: 0.0441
